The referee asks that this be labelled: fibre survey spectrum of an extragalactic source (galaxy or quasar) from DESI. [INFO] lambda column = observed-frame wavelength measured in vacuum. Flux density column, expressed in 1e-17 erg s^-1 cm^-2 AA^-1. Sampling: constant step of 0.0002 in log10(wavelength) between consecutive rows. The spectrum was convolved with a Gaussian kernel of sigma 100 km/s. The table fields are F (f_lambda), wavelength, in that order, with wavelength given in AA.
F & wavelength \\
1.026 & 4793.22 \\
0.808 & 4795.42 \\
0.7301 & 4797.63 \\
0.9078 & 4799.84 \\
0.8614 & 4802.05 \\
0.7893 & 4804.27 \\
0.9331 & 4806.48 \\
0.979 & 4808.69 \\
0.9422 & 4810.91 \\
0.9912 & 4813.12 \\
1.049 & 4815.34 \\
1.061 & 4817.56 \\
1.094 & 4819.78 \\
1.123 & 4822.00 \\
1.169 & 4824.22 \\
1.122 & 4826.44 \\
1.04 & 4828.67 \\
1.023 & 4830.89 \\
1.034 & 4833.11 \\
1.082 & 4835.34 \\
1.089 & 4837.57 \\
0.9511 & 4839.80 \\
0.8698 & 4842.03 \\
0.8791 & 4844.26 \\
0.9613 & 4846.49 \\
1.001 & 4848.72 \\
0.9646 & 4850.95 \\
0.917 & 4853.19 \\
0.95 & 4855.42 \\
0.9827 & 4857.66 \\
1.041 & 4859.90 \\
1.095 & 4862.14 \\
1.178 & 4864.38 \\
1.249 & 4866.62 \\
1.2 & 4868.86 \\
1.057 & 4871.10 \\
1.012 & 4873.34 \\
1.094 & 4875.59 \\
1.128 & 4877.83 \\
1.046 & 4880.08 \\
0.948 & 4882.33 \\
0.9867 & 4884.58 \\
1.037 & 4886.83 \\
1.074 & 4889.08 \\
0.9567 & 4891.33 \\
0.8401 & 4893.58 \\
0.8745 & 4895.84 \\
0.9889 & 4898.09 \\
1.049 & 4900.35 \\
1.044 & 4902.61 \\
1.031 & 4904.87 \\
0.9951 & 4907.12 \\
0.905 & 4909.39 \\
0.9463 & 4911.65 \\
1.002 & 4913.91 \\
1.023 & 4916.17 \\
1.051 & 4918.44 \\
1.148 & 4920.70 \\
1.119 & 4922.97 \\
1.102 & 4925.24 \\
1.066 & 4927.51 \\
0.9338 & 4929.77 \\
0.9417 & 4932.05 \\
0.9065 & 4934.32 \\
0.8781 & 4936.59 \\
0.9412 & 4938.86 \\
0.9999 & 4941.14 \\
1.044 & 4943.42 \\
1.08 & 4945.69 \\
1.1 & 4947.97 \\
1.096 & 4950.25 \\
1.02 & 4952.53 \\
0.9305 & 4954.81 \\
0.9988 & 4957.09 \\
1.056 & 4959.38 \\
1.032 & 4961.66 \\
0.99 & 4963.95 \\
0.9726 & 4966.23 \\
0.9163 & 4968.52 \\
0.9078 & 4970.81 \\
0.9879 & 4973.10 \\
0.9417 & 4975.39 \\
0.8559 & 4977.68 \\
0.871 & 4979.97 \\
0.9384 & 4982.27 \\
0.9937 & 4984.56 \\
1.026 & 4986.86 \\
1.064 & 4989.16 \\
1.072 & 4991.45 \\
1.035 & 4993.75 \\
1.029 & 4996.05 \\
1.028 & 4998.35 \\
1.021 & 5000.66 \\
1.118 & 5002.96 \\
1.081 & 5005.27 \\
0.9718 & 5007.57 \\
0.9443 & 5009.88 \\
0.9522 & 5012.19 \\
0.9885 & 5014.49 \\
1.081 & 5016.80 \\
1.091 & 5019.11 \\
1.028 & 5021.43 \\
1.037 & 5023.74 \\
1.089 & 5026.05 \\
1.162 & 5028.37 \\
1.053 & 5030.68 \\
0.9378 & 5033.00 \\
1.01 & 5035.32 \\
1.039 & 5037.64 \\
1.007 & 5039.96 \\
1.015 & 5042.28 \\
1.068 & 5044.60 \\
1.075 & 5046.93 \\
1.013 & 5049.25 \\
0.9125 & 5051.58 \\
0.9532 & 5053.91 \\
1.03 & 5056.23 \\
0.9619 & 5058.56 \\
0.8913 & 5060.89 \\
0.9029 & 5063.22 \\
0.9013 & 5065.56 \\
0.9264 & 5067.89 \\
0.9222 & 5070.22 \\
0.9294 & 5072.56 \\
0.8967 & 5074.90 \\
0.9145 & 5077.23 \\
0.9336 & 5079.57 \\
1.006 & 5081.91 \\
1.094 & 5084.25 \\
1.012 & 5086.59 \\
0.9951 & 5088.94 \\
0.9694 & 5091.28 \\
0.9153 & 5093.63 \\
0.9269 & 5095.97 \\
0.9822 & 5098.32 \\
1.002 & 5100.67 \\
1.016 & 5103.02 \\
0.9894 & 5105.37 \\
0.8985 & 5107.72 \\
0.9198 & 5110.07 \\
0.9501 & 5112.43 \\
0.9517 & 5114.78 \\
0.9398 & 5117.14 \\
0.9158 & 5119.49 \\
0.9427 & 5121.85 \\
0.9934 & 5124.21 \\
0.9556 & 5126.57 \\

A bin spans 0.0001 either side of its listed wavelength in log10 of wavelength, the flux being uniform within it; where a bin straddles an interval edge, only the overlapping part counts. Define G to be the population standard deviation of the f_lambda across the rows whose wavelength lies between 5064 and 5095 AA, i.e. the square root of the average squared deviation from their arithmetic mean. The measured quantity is 0.055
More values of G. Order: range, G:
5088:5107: 0.034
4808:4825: 0.072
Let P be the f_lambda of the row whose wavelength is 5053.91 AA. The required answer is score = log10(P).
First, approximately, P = 0.9532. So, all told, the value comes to -0.02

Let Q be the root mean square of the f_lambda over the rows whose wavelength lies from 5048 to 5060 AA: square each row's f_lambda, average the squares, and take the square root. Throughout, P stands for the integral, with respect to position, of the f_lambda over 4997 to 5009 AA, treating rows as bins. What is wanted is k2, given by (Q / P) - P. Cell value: -12.4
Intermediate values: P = 12.5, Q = 0.98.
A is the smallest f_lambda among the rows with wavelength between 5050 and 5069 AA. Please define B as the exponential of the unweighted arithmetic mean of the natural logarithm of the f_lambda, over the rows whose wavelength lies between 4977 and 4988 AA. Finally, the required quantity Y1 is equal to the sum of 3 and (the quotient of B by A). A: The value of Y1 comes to 4.05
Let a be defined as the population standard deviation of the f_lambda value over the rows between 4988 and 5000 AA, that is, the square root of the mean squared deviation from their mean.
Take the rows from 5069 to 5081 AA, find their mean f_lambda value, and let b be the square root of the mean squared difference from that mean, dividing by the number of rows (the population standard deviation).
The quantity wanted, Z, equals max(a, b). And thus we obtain 0.02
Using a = 0.019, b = 0.013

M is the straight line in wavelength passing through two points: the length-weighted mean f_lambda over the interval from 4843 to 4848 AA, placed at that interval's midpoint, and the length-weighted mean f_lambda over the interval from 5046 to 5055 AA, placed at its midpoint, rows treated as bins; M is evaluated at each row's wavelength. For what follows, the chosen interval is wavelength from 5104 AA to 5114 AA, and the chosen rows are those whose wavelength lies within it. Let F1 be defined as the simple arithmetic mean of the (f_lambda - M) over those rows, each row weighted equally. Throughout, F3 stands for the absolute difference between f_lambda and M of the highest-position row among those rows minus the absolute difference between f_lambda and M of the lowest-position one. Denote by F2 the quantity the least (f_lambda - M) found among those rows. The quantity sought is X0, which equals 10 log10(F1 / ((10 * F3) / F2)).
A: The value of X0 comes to -18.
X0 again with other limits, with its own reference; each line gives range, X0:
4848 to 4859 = -27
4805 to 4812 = -21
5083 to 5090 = -40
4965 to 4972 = -24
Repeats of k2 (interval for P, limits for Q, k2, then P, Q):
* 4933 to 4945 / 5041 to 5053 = -11.4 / 11.5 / 1.02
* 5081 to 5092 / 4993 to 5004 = -11.1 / 11.2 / 1.05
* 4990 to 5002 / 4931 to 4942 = -12.4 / 12.5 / 0.93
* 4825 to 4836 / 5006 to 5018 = -11.6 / 11.7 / 0.99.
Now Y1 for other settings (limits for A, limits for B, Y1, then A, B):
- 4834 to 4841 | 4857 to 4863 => 4.09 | 0.9511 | 1.039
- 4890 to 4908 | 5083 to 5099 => 4.17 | 0.8401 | 0.983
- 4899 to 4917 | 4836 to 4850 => 4.06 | 0.905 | 0.956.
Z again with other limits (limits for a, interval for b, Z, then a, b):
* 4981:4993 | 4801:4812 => 0.07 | 0.049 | 0.068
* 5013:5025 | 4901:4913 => 0.05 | 0.037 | 0.052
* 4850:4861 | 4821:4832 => 0.06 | 0.041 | 0.055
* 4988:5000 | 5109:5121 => 0.02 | 0.019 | 0.015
